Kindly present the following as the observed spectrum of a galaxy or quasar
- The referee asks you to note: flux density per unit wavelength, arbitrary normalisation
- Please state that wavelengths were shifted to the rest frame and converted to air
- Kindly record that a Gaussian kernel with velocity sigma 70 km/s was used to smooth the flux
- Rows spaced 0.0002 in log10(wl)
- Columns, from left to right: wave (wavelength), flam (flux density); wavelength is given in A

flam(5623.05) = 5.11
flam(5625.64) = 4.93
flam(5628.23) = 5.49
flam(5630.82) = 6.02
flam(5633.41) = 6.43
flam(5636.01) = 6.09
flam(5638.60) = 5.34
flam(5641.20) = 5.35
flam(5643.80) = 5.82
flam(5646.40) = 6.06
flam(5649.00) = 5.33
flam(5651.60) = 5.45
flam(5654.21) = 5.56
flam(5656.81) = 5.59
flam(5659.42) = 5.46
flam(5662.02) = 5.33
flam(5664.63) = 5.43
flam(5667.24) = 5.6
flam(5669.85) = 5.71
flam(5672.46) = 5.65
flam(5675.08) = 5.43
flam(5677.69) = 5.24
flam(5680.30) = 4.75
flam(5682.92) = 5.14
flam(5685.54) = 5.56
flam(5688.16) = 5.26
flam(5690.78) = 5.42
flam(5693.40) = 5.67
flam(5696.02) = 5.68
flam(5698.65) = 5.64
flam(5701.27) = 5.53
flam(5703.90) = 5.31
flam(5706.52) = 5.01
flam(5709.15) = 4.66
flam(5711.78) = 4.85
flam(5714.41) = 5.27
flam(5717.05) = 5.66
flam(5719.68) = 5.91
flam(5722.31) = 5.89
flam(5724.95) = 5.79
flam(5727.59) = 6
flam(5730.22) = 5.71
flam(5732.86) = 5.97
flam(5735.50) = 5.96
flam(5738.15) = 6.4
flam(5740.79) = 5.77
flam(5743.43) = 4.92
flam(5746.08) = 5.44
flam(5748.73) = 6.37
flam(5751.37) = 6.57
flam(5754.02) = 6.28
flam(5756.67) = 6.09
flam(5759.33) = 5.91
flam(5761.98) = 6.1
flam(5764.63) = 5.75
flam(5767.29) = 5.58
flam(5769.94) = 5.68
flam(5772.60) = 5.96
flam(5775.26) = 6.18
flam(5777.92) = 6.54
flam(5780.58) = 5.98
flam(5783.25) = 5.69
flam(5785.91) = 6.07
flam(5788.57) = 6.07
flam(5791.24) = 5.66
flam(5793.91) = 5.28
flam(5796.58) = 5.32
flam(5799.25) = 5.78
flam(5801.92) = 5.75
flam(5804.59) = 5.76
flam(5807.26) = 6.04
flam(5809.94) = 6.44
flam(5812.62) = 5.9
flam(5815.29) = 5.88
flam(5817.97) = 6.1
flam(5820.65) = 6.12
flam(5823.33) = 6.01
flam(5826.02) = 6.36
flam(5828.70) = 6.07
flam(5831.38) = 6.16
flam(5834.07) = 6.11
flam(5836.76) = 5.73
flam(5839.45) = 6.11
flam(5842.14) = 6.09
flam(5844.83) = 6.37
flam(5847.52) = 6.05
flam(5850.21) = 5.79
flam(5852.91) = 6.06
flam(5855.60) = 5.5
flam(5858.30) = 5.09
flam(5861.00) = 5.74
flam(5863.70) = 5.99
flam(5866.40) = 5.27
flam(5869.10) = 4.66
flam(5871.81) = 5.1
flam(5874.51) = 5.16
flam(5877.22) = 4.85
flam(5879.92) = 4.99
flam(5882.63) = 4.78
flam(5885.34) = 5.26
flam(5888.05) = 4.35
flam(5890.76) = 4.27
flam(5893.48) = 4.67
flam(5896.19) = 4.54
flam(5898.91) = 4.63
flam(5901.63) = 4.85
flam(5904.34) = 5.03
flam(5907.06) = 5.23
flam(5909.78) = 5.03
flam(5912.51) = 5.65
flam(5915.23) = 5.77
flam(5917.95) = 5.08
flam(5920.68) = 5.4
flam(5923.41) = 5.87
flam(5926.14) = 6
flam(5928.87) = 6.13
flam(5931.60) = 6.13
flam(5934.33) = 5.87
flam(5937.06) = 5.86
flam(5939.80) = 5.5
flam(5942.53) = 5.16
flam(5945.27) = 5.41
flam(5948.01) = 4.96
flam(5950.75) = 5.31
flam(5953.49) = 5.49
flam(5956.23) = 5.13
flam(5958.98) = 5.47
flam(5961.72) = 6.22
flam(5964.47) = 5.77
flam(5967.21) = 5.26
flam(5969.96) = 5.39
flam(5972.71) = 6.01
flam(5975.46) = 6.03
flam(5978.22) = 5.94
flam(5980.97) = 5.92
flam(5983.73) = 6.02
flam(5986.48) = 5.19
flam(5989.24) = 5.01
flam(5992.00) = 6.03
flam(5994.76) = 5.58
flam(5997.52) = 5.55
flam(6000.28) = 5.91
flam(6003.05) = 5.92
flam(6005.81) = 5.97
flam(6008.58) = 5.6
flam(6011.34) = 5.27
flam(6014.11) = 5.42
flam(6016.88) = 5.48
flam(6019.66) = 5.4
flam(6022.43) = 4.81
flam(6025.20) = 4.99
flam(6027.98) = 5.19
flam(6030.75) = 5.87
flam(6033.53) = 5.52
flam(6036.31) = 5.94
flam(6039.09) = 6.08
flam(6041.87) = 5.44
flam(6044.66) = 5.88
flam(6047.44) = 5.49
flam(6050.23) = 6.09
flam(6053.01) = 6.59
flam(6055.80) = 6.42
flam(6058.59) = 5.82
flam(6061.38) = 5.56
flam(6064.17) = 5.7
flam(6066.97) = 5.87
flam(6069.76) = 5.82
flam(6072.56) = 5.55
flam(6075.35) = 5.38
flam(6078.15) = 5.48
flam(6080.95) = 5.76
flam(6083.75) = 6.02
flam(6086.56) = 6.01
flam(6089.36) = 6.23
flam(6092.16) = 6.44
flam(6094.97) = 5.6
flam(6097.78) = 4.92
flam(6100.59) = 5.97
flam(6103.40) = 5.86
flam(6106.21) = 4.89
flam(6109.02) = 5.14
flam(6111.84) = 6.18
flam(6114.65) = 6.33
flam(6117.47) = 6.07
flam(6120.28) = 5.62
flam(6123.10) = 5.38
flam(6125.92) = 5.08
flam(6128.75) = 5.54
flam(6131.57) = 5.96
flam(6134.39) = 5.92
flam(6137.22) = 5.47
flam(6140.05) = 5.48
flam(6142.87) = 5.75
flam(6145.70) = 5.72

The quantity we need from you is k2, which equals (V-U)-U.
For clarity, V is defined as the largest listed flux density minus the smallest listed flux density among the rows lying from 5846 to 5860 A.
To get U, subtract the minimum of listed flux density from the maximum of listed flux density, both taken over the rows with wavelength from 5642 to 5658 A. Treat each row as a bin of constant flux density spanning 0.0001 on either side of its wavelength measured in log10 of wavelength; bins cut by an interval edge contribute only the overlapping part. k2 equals -0.5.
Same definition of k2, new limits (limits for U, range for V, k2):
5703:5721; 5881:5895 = -1.5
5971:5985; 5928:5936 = 0.0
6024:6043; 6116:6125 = -1.5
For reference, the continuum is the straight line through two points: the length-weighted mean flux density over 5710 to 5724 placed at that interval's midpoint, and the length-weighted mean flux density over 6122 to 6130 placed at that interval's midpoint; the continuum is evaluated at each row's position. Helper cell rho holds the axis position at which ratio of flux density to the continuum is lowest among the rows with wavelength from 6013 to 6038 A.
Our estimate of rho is 6022.43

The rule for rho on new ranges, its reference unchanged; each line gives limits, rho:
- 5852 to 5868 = 5858.30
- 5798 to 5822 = 5801.92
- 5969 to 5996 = 5989.24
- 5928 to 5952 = 5948.01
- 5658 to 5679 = 5677.69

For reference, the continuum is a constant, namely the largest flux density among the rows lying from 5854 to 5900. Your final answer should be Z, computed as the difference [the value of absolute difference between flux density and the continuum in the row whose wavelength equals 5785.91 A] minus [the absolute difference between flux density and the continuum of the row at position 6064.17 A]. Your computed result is -0.21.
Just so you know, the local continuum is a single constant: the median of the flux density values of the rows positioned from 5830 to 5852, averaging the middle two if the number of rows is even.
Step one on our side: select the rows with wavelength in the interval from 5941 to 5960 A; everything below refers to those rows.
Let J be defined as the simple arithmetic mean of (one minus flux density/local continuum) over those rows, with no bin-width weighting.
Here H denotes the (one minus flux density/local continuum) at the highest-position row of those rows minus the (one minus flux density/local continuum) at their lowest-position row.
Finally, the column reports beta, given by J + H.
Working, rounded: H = -0.05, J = 0.14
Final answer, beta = 0.08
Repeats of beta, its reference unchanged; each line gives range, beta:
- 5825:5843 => 0.05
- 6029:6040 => 0.01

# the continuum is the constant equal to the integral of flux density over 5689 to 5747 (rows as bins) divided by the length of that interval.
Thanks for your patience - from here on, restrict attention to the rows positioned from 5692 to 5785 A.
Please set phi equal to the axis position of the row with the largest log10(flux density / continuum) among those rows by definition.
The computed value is 5751.37 A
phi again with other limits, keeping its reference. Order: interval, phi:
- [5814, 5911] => 5844.83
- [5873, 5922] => 5915.23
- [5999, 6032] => 6005.81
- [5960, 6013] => 5961.72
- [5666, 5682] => 5669.85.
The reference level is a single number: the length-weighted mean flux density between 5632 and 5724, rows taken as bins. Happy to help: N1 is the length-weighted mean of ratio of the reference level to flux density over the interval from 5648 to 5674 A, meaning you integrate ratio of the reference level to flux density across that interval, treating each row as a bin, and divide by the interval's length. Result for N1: 1.00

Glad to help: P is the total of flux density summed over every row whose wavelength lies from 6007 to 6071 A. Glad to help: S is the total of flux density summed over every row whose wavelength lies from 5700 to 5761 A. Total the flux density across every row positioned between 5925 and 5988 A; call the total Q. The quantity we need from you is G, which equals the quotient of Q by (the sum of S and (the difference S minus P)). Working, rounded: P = 130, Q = 130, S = 131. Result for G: 0.98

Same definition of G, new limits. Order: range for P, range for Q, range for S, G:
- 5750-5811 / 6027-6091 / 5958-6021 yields 1.08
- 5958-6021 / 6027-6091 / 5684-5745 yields 1.07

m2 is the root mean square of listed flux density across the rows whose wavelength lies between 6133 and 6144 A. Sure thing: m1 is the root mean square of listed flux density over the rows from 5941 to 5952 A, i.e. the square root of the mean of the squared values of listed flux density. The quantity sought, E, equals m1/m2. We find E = 0.92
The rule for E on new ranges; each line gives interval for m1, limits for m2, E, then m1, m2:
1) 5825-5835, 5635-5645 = 1.09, 6.2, 5.66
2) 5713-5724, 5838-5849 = 0.92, 5.7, 6.16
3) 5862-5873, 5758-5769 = 0.90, 5.3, 5.84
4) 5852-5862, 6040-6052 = 0.98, 5.6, 5.73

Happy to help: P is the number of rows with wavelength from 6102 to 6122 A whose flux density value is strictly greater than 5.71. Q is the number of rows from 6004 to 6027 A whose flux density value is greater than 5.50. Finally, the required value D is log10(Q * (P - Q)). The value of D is 0.60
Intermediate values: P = 4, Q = 2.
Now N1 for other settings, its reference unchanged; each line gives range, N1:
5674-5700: 1.02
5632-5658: 0.97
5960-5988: 0.96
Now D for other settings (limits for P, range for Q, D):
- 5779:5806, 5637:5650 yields 0.90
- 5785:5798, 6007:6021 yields 0.00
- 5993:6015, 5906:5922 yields 0.30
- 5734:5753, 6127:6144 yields 0.60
